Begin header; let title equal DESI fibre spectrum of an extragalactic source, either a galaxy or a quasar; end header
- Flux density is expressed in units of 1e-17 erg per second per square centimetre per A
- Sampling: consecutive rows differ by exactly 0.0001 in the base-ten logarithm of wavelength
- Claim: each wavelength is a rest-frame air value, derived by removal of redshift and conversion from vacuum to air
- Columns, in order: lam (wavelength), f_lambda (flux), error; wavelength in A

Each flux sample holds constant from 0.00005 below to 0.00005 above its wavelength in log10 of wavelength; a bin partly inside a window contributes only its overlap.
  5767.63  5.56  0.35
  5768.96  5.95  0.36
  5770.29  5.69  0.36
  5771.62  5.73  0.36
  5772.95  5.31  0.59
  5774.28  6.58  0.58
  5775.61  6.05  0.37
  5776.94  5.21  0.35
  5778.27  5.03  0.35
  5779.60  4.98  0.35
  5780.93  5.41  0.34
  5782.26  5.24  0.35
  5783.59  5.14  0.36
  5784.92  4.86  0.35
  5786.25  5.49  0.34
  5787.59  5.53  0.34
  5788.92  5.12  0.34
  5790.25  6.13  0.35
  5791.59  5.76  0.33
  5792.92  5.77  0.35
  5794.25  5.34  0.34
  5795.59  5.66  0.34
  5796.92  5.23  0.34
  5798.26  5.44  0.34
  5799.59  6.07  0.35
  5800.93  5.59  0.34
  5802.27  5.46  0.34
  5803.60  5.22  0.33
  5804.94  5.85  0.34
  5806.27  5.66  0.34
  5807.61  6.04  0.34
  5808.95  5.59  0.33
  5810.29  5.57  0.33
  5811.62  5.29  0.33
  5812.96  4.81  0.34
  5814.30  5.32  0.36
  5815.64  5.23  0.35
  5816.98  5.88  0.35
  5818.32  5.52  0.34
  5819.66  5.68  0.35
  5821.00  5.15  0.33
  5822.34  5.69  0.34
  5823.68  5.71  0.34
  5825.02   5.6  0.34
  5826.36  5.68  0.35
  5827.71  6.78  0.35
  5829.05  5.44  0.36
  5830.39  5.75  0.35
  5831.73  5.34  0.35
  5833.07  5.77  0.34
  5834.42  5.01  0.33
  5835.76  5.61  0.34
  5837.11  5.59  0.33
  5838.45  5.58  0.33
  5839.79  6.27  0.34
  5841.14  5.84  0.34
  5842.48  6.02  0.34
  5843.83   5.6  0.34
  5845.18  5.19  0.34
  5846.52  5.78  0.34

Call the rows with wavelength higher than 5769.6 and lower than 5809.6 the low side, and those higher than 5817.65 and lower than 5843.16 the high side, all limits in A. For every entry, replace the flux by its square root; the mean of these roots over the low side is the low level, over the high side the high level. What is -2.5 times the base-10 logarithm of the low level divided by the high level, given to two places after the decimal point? 0.01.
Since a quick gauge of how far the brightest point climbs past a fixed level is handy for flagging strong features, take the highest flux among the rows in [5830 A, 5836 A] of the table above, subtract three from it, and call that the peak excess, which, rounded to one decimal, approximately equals 2.8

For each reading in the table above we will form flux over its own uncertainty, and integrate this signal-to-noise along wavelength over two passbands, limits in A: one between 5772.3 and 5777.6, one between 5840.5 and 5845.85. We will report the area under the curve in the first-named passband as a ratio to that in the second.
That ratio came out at 0.77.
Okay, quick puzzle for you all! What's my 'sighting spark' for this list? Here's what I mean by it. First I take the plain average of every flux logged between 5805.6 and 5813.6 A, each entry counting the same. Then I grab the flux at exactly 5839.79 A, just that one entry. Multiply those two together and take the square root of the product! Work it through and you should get 5.9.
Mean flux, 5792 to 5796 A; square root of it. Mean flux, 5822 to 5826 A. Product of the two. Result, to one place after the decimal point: 13.4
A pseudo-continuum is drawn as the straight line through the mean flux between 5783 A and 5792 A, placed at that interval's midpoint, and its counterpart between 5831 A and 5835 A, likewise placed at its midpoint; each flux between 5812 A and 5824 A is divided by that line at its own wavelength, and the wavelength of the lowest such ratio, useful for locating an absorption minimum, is 5812.96 A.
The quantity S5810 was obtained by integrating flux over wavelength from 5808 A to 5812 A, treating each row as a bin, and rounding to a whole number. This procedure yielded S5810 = 22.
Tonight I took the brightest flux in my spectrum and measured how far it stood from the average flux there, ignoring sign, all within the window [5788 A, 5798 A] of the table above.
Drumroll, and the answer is 0.56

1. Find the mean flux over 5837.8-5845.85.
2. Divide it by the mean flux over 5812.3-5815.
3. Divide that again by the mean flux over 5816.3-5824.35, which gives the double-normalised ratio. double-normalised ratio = 0.203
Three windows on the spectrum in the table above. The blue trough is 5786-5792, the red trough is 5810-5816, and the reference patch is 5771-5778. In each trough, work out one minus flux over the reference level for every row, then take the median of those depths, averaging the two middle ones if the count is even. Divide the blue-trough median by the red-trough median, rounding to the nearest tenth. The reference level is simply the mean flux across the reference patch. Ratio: 0.5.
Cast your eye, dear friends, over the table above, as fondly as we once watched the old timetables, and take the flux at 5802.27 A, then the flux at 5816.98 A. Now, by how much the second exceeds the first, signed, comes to 0.4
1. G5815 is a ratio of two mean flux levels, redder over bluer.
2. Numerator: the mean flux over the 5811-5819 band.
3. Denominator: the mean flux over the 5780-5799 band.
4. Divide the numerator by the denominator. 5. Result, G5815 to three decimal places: 0.982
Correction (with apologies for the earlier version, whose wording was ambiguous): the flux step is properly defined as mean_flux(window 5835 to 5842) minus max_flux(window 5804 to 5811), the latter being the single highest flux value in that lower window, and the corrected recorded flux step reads -0.26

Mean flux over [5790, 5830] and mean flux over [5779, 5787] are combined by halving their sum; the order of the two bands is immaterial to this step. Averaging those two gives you 5.40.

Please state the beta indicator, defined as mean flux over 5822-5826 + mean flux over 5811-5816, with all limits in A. 10.8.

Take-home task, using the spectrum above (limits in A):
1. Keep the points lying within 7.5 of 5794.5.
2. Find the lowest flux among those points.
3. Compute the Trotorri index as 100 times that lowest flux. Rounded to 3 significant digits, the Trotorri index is 512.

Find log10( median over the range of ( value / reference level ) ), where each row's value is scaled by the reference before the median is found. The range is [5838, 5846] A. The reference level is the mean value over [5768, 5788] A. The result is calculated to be 0.019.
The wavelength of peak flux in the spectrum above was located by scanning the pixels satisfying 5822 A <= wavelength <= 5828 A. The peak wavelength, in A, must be 5827.71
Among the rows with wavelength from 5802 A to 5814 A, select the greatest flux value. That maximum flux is 6.04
